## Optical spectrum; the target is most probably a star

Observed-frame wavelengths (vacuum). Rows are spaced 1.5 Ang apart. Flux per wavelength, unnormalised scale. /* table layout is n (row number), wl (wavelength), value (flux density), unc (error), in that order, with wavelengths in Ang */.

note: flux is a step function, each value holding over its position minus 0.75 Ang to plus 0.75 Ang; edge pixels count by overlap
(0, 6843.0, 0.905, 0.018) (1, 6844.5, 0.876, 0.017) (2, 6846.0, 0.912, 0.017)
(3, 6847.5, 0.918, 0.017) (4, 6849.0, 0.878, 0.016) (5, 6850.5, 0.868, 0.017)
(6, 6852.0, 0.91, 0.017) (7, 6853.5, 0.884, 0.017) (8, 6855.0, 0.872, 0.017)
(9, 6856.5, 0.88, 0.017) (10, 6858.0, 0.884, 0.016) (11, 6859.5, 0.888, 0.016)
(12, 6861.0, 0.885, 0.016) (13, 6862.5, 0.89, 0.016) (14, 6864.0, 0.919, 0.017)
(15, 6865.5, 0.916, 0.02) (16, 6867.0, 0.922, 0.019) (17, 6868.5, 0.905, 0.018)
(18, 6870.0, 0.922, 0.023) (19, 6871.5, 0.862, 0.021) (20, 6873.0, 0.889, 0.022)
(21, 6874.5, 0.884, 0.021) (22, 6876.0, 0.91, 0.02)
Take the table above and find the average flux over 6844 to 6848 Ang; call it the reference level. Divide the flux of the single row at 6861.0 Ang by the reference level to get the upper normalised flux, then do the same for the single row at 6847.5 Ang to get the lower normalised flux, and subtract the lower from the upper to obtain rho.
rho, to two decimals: -0.04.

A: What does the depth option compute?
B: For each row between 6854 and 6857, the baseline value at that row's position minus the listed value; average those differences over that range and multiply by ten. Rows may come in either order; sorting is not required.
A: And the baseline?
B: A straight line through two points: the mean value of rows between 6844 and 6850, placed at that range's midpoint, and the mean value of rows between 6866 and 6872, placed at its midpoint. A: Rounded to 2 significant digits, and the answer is 0.23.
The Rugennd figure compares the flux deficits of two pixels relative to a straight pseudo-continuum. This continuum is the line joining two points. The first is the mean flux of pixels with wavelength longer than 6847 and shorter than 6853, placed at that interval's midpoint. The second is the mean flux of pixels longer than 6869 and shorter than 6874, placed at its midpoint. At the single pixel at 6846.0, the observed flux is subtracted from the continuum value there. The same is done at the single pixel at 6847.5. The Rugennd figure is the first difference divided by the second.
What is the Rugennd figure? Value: 1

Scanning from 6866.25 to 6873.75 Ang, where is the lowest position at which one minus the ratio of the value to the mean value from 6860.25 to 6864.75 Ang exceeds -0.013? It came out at 6868.5 Ang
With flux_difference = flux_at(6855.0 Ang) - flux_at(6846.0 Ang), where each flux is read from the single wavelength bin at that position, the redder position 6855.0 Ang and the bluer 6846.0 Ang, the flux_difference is -0.040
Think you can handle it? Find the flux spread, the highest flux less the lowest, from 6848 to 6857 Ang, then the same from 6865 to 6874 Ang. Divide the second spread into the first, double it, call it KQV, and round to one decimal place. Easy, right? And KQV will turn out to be 1.4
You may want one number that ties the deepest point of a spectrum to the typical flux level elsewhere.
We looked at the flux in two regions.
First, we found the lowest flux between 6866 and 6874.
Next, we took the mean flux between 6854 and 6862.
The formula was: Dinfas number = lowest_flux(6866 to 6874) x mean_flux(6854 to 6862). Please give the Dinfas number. 0.760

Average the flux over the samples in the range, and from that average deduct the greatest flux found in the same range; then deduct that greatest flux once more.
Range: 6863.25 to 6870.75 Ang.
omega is -0.927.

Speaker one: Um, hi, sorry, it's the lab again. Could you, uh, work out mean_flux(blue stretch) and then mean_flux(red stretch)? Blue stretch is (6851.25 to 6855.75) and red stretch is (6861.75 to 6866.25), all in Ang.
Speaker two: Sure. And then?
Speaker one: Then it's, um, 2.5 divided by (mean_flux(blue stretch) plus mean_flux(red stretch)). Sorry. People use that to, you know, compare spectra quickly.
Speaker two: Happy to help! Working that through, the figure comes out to 1.39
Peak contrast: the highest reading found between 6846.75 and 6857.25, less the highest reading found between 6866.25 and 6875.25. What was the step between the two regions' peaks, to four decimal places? -0.0040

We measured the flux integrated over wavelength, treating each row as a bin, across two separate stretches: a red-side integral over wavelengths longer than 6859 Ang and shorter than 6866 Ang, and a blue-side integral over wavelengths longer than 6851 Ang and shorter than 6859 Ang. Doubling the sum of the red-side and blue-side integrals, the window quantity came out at 26.8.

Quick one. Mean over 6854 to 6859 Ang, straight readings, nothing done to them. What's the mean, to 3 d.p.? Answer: 0.879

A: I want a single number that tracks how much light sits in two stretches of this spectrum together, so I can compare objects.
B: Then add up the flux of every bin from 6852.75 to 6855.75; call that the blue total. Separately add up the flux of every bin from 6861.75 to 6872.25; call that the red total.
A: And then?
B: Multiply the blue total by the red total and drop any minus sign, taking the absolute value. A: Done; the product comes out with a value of 11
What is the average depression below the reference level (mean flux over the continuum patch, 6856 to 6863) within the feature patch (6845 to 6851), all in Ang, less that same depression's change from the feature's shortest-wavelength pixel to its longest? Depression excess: -0.053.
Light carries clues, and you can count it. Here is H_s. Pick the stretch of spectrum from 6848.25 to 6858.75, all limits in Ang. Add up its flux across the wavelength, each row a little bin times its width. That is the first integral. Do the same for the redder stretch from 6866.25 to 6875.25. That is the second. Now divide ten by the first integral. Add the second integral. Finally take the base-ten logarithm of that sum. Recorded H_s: 0.96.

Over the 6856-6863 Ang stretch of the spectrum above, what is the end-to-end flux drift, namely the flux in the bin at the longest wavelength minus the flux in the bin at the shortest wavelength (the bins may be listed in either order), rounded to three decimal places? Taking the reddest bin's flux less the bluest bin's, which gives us 0.010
